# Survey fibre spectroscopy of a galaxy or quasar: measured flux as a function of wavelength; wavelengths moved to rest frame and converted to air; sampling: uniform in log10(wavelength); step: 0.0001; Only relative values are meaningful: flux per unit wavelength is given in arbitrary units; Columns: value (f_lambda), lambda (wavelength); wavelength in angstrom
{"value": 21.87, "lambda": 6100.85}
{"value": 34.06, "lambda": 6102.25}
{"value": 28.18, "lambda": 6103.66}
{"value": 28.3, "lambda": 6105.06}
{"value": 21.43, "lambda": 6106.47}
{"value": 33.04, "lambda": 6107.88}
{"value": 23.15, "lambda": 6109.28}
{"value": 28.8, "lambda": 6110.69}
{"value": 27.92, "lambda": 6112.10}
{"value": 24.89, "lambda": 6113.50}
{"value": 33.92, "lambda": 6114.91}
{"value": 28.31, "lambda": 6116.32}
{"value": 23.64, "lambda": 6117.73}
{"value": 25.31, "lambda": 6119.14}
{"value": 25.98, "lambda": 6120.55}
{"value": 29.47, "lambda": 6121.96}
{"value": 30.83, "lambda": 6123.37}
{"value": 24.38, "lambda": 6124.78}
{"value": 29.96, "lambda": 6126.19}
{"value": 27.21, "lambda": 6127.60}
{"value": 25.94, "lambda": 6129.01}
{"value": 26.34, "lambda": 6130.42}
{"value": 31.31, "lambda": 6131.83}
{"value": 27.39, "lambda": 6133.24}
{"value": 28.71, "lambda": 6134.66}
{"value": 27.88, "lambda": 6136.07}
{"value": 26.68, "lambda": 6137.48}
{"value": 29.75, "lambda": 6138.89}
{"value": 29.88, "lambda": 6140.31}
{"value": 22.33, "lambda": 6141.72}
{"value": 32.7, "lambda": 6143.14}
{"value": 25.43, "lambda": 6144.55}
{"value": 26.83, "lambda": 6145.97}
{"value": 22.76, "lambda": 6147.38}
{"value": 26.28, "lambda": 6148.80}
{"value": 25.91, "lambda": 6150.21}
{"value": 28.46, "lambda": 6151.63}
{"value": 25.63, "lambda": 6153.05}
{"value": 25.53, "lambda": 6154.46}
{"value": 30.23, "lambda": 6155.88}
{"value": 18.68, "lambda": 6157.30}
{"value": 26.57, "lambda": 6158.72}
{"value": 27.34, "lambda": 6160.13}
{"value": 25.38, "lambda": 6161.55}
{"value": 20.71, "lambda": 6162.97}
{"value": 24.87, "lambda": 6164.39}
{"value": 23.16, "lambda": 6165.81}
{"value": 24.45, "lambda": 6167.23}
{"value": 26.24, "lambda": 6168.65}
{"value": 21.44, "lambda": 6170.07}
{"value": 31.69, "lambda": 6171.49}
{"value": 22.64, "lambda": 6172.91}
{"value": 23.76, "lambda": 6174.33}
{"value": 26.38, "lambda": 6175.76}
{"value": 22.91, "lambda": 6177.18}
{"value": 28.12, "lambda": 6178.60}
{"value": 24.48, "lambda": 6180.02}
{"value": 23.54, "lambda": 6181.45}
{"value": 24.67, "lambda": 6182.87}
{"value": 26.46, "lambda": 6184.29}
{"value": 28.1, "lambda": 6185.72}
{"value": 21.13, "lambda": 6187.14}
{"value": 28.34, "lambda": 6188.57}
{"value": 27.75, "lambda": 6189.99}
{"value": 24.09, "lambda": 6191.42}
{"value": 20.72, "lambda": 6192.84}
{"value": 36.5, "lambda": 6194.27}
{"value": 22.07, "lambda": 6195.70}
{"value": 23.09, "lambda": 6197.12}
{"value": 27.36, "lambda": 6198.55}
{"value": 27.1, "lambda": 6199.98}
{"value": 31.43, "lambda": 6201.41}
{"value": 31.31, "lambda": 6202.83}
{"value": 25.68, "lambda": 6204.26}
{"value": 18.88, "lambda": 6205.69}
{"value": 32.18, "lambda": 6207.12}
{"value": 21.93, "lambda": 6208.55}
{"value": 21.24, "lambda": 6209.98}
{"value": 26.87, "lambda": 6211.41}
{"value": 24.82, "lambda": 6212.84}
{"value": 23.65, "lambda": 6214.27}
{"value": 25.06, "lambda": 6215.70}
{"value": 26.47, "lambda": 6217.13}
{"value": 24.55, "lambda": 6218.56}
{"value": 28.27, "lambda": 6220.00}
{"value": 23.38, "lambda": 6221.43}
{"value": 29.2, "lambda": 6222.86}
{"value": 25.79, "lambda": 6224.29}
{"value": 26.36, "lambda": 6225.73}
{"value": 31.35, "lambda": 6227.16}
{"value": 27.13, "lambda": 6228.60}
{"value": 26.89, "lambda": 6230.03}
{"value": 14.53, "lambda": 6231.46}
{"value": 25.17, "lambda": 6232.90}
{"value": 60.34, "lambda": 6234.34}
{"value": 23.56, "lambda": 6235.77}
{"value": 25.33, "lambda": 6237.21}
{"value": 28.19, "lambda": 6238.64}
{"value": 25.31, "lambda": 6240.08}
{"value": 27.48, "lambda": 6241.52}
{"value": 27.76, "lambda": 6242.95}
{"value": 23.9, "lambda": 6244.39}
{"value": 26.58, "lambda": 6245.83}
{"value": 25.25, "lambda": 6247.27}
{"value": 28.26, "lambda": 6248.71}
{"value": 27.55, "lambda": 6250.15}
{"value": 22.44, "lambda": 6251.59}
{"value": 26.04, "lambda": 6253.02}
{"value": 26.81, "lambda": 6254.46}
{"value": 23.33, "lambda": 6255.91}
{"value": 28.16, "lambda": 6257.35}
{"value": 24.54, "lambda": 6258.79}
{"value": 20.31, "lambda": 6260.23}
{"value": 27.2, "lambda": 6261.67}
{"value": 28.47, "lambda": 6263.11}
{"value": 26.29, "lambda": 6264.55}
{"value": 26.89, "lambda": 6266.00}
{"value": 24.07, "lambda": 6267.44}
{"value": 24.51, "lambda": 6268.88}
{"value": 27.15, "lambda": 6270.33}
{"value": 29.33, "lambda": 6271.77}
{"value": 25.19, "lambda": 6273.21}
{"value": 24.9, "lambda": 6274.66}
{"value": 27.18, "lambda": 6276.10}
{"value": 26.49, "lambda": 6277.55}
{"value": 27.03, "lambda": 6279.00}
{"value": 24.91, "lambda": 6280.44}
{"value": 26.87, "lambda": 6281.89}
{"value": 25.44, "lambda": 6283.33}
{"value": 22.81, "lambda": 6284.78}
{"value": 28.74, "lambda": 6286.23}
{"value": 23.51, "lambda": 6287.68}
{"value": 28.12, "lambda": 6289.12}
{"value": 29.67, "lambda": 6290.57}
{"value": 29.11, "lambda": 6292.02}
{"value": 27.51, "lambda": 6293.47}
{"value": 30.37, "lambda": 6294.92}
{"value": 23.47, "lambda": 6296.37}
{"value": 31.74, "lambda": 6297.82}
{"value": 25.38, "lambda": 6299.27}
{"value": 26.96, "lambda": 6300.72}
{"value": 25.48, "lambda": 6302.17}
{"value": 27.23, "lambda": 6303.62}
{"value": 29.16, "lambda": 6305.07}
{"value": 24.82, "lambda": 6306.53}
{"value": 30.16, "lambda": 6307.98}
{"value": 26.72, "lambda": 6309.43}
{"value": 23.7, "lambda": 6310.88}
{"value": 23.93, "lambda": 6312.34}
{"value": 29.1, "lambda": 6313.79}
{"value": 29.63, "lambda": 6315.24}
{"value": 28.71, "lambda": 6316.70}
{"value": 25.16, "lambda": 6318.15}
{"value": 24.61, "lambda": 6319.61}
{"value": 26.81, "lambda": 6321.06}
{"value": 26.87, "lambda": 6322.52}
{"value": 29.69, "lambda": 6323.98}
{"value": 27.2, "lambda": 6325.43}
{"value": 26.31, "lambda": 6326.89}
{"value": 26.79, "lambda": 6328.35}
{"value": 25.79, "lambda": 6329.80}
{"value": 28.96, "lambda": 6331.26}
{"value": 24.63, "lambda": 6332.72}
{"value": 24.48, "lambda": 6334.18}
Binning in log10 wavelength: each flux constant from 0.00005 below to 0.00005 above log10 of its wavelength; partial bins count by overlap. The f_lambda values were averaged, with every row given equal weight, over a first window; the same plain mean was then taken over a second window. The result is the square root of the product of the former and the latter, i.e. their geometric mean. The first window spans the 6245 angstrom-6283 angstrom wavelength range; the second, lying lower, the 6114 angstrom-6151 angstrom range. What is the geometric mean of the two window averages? 26.7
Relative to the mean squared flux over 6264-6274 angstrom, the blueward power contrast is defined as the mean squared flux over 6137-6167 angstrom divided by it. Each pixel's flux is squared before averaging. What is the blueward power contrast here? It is 0.99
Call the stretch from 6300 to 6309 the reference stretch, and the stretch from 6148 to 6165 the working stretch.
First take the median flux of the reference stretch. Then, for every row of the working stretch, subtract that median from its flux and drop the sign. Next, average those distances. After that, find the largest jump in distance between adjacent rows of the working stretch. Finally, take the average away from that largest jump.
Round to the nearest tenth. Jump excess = 5.5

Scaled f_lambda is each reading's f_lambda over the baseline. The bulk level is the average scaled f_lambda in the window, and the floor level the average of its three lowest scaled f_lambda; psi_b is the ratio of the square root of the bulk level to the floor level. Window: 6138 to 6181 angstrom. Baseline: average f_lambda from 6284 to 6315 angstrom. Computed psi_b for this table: 1.30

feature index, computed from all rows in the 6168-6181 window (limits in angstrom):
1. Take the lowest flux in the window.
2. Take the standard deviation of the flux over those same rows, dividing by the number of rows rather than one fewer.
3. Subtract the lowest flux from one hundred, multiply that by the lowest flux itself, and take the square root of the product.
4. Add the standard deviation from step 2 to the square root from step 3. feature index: 44.1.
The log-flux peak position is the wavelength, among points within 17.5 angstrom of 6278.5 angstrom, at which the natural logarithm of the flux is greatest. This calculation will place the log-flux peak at 6294.92 angstrom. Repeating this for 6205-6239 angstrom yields 6234.34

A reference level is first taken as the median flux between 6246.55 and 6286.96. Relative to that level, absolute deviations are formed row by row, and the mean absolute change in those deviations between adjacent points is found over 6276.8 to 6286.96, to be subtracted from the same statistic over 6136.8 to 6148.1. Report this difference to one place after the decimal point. 1.0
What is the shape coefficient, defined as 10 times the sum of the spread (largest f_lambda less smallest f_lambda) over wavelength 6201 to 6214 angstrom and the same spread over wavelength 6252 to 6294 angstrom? 227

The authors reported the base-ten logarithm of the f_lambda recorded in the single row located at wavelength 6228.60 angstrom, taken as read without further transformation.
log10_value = 1.433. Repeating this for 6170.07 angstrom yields 1.331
